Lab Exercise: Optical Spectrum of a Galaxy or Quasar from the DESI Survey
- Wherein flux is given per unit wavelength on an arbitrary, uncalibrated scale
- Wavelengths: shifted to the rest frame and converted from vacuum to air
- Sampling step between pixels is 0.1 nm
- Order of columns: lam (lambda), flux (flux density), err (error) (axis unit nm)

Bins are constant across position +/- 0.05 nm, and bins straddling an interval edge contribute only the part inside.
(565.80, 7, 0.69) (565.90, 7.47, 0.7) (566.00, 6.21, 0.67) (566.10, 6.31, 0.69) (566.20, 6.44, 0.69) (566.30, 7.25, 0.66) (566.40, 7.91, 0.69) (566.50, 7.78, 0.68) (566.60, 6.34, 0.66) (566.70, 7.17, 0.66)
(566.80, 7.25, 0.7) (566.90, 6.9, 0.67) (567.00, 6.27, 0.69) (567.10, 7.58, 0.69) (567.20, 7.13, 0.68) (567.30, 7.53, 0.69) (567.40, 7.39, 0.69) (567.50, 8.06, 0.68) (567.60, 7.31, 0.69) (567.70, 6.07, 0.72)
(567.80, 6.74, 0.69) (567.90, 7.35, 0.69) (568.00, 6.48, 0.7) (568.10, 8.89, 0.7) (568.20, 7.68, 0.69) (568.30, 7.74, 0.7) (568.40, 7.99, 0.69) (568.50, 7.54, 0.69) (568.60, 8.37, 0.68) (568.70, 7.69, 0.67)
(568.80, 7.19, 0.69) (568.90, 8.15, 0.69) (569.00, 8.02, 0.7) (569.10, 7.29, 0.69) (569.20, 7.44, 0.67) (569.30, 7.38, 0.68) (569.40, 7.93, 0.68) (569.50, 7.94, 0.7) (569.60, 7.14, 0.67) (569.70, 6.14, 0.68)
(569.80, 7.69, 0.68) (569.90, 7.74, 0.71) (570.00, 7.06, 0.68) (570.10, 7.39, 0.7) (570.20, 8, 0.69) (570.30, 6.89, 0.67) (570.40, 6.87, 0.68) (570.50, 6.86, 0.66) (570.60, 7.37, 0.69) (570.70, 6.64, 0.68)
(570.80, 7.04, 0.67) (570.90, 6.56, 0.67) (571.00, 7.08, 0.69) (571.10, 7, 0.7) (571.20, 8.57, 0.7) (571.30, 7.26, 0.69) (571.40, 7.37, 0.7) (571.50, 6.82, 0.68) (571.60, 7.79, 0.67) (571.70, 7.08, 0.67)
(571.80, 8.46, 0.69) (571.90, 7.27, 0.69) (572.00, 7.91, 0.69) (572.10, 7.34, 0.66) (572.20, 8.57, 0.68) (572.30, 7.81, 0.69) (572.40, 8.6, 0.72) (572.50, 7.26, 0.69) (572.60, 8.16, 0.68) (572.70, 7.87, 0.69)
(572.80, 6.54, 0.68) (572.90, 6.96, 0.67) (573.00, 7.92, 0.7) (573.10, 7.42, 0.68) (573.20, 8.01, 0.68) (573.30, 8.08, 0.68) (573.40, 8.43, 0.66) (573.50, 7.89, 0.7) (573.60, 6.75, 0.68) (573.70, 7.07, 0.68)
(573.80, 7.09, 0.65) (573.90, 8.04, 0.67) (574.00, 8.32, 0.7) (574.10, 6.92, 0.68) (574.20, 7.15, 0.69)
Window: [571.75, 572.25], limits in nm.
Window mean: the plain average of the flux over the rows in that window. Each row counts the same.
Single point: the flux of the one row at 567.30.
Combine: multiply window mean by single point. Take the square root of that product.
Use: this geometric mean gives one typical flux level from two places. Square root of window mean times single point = 7.7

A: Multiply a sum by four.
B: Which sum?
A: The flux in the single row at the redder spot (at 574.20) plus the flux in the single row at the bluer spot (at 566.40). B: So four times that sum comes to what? 60.2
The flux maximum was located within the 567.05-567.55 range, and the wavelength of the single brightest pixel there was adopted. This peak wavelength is 567.50 nm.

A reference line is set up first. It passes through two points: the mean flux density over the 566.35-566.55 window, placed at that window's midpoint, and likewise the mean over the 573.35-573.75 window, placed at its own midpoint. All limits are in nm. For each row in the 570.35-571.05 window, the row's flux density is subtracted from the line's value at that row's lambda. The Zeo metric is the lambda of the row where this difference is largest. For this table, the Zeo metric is 570.90 nm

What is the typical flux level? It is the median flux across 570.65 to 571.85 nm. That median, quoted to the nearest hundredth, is 7.08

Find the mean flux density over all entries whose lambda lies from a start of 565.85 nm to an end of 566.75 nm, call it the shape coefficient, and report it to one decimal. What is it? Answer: 7.0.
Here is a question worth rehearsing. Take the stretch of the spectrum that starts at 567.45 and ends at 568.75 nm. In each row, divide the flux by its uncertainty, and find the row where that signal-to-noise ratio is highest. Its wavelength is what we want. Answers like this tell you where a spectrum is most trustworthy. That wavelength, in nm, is 568.10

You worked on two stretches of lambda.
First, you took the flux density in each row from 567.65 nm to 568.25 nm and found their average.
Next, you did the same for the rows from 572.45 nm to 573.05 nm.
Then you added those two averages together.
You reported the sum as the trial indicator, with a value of 14.7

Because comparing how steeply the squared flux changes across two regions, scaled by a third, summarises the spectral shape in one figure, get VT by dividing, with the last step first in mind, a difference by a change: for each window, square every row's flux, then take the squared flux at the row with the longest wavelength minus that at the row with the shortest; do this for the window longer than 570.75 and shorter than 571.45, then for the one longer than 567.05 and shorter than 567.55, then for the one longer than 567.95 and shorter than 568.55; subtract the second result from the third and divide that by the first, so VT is 1.5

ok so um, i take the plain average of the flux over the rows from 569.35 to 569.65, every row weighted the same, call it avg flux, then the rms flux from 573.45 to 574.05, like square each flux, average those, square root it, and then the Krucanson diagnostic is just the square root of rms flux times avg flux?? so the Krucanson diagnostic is 7.61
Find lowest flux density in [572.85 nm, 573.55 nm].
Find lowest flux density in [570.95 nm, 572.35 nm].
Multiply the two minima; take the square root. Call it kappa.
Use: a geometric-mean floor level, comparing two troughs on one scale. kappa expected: 6.9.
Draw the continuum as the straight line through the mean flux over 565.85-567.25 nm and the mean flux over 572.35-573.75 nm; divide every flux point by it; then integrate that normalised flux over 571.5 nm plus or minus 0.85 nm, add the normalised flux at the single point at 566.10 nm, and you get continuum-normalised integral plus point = 2.60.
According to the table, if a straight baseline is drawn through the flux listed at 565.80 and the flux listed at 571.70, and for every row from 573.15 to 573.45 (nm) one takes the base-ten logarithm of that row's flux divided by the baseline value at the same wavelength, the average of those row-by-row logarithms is 0.061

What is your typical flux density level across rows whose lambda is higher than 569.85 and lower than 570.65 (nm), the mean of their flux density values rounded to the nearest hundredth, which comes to 7.27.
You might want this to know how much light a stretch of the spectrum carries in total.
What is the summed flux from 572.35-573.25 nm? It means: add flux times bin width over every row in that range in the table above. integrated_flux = 6.9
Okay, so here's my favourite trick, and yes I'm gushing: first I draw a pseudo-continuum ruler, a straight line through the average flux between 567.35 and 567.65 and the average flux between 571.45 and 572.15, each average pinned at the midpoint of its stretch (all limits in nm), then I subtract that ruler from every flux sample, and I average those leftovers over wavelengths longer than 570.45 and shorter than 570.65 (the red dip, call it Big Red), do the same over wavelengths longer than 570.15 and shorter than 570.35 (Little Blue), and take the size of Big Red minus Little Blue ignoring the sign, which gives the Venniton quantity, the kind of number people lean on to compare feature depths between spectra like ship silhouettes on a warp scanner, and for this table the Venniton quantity 0.3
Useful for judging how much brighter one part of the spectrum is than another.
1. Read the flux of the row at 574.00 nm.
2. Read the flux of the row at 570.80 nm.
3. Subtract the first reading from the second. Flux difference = -1.3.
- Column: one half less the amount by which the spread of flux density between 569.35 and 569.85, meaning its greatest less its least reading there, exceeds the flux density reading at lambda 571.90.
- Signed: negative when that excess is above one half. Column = 6.0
